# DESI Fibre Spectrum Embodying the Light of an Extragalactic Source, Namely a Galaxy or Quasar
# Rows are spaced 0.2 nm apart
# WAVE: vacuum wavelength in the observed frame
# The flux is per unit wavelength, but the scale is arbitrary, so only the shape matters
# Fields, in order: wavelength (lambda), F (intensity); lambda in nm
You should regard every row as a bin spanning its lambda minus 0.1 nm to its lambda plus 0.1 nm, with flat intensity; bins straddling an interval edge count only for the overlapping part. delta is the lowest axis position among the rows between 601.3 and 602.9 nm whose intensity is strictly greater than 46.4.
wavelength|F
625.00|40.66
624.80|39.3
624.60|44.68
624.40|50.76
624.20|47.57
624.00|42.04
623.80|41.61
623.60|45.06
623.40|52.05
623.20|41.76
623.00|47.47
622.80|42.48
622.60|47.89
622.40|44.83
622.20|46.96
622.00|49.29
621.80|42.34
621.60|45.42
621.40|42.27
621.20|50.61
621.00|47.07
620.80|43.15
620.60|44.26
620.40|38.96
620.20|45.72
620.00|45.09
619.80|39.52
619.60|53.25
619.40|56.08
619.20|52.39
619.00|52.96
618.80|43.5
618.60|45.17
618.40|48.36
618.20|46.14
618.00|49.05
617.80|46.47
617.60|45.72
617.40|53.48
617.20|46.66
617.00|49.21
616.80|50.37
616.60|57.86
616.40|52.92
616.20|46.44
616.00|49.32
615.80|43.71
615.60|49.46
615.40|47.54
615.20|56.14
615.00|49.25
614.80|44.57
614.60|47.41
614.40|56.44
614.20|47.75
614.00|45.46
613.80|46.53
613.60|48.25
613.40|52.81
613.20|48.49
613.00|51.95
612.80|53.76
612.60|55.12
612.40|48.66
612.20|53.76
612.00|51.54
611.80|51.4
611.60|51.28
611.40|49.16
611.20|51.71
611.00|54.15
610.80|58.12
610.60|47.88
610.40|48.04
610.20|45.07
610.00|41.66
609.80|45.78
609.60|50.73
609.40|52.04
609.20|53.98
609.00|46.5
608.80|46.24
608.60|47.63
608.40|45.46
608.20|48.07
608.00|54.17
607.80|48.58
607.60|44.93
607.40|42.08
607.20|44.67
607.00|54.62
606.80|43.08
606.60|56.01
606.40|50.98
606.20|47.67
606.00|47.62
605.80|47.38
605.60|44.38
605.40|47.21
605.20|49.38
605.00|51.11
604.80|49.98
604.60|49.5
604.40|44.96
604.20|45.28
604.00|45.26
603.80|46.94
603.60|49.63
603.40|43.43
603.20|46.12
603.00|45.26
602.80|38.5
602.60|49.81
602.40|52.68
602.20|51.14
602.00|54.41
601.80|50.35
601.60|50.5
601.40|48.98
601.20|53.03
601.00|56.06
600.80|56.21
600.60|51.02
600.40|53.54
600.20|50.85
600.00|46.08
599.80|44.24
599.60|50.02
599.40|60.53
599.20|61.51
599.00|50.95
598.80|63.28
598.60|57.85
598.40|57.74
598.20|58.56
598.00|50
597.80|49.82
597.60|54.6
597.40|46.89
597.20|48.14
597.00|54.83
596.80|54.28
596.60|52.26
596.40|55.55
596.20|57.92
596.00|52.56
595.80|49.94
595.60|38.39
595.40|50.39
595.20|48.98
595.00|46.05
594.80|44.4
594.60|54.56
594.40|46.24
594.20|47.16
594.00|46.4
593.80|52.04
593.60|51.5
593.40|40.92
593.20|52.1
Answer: 601.40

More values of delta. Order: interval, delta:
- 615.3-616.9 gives 615.40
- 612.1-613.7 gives 612.20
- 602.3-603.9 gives 602.40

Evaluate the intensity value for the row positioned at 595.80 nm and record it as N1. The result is 49.94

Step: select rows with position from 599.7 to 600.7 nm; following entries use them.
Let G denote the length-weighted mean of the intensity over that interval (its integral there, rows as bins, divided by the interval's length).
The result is 49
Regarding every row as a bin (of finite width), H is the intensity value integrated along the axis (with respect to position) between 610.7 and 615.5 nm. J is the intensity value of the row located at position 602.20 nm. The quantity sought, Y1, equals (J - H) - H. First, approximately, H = 244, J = 51.14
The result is -437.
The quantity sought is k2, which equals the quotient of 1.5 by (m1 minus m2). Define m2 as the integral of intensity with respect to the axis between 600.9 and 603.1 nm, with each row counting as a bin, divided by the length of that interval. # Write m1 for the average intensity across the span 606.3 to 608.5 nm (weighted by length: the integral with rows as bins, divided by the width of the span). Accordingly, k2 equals -0.9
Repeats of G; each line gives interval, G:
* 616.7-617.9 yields 49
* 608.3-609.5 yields 49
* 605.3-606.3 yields 47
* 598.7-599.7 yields 57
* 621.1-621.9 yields 45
